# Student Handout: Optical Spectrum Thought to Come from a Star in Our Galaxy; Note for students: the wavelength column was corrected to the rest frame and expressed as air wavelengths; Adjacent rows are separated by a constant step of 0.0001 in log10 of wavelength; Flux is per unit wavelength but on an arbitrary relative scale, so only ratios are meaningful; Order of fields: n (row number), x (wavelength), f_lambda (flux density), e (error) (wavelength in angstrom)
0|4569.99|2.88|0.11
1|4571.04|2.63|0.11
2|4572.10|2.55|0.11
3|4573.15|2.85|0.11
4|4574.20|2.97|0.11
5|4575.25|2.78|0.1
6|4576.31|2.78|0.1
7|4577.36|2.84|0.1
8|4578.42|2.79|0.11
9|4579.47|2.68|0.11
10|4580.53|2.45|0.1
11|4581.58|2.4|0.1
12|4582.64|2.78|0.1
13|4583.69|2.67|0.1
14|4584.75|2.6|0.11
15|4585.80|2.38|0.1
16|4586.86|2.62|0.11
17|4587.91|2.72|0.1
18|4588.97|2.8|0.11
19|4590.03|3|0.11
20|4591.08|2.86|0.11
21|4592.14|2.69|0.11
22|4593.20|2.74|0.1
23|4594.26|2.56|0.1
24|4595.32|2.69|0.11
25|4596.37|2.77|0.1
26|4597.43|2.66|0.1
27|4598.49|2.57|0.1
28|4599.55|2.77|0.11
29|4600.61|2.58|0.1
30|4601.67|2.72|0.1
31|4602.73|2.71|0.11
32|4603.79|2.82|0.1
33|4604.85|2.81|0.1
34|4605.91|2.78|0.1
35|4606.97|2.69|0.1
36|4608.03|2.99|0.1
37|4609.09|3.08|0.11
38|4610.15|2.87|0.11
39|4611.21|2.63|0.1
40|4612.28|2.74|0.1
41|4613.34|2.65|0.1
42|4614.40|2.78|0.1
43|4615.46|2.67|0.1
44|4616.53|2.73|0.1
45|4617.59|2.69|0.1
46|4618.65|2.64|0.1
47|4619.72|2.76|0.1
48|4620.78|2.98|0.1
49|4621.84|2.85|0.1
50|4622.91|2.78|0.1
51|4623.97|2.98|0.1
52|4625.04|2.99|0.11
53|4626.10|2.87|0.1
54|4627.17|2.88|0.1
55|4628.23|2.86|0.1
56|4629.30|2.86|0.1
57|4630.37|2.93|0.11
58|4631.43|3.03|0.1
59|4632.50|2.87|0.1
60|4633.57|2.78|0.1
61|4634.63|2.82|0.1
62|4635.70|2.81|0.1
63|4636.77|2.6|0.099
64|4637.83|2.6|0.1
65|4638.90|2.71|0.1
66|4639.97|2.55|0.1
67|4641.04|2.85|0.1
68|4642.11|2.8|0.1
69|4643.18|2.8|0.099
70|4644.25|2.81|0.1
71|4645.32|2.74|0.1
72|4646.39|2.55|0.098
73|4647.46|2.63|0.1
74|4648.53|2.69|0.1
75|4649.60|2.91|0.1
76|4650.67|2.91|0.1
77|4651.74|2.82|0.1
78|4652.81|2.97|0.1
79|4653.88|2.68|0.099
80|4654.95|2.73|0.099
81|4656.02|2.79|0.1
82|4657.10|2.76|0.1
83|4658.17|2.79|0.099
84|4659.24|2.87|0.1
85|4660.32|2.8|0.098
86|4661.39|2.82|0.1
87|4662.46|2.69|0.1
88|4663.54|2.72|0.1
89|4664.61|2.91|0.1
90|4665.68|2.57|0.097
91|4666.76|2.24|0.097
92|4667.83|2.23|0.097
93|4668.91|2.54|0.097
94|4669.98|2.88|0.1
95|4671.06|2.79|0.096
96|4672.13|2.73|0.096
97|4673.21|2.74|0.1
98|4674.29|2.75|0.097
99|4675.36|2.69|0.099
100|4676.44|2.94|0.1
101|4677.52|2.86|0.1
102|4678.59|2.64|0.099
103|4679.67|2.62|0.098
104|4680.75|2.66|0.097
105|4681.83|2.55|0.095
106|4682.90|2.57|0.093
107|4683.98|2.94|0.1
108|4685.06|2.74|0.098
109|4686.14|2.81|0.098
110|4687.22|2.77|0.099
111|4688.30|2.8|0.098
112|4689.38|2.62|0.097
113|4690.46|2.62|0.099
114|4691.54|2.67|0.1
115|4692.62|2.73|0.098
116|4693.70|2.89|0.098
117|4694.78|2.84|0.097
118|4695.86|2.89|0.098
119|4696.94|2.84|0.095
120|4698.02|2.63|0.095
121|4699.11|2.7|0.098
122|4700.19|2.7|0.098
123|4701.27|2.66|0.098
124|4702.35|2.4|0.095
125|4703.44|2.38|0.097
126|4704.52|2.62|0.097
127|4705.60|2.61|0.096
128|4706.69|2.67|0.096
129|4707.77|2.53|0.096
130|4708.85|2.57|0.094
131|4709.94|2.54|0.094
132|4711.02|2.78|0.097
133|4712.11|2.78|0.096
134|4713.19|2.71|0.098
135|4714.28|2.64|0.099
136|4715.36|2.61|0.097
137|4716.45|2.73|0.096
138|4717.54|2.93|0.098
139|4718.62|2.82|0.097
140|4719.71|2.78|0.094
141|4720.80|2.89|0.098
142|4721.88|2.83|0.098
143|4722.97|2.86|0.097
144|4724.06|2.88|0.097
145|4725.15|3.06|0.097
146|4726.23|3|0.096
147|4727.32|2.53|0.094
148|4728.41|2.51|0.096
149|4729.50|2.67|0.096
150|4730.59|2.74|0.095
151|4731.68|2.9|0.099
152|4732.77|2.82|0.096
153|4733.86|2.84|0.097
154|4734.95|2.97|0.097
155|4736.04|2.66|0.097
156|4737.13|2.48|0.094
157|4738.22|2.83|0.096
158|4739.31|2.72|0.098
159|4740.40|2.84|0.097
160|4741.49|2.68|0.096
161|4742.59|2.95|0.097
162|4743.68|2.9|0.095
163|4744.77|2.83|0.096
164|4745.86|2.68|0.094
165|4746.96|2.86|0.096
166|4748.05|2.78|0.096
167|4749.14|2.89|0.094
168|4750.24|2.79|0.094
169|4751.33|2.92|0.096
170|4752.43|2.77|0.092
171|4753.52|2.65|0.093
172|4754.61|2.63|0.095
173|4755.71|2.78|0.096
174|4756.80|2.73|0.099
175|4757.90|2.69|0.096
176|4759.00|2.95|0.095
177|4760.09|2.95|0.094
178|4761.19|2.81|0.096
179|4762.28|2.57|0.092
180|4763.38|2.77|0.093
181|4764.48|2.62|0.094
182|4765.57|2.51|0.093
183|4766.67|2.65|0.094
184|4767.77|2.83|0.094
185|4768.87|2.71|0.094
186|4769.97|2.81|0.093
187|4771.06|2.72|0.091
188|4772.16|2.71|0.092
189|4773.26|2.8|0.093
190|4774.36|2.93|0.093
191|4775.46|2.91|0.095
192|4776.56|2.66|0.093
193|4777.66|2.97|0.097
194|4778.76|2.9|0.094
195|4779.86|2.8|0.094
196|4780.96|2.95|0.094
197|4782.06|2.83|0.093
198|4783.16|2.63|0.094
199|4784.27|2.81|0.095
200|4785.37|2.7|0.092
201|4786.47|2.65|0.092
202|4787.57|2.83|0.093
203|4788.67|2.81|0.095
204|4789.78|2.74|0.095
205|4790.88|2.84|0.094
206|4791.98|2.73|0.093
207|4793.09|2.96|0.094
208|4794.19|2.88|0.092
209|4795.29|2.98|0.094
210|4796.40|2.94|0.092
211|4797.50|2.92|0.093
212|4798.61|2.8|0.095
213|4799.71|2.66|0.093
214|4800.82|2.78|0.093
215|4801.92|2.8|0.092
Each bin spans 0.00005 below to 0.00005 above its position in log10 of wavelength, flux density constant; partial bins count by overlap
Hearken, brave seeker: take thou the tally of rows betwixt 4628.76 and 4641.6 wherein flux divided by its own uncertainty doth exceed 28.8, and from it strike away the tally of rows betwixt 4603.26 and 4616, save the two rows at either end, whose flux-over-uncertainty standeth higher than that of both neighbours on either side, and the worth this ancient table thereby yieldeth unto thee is -2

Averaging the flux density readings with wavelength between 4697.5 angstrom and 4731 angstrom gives 2.70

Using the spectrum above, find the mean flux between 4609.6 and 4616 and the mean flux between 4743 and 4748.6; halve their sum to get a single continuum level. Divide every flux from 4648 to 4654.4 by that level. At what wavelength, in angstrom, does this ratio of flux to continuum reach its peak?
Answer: 4652.81 angstrom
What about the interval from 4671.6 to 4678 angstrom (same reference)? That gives 4676.44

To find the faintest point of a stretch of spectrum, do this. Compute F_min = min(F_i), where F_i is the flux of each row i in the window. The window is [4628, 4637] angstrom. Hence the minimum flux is 2.6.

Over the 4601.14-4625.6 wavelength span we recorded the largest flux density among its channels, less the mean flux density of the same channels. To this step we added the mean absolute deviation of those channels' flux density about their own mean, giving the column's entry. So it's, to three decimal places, 0.386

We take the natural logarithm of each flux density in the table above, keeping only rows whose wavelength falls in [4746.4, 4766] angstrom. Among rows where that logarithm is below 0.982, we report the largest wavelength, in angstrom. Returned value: 4765.57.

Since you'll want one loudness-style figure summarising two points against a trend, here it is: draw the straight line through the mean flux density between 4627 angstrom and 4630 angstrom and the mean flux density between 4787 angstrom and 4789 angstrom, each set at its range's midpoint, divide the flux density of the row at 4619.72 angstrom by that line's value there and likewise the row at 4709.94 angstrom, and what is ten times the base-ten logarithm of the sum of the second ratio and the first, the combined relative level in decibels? 2.68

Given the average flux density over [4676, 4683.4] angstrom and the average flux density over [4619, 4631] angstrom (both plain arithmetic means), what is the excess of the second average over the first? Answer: 0.19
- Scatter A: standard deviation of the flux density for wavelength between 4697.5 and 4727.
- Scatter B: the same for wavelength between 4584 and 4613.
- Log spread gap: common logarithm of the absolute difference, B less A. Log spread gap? -1.78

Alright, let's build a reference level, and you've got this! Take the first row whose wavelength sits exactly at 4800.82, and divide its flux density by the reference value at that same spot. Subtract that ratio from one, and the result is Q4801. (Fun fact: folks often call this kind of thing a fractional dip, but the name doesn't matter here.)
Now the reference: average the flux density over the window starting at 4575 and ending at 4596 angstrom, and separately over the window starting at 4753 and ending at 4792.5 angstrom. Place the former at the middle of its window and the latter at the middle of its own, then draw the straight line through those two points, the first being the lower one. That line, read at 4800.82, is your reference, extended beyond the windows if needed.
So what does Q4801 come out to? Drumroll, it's 0.00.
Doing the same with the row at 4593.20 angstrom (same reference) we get -0.02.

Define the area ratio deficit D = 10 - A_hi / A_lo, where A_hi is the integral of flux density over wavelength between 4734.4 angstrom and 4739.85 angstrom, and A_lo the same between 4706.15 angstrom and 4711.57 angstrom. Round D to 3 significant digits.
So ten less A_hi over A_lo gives 8.95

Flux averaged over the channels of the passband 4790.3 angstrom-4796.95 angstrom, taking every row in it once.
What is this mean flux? 2.89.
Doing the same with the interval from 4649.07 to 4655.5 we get 2.84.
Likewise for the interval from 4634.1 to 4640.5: 2.68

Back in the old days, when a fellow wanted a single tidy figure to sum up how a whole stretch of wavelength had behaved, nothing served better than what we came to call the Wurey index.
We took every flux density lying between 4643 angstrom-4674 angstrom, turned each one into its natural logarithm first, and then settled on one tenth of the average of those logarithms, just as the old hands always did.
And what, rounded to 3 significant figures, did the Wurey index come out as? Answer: 0.100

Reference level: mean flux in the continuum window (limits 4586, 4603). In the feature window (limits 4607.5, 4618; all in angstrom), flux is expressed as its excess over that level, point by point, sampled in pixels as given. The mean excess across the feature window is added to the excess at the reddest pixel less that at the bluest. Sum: -0.23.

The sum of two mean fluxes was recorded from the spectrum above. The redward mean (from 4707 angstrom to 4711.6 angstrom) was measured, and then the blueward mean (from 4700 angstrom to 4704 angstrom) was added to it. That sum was 5.1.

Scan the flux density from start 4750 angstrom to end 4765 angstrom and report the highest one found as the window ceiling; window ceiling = 2.95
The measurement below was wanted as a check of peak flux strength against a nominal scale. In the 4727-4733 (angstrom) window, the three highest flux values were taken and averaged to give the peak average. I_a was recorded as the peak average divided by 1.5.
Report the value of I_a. 1.88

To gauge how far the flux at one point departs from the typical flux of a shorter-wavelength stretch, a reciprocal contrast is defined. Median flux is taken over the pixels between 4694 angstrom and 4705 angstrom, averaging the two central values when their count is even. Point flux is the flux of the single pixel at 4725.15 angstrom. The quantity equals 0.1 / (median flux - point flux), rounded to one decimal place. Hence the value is -0.3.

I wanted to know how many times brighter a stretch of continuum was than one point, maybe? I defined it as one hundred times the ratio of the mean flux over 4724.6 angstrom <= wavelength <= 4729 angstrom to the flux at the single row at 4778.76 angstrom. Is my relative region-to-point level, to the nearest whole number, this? 96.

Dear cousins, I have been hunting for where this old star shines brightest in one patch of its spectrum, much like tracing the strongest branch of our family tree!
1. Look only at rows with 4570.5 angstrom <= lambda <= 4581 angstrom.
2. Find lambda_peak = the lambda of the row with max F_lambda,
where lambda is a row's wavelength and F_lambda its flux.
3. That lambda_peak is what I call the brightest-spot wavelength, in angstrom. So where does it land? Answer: 4574.20 angstrom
